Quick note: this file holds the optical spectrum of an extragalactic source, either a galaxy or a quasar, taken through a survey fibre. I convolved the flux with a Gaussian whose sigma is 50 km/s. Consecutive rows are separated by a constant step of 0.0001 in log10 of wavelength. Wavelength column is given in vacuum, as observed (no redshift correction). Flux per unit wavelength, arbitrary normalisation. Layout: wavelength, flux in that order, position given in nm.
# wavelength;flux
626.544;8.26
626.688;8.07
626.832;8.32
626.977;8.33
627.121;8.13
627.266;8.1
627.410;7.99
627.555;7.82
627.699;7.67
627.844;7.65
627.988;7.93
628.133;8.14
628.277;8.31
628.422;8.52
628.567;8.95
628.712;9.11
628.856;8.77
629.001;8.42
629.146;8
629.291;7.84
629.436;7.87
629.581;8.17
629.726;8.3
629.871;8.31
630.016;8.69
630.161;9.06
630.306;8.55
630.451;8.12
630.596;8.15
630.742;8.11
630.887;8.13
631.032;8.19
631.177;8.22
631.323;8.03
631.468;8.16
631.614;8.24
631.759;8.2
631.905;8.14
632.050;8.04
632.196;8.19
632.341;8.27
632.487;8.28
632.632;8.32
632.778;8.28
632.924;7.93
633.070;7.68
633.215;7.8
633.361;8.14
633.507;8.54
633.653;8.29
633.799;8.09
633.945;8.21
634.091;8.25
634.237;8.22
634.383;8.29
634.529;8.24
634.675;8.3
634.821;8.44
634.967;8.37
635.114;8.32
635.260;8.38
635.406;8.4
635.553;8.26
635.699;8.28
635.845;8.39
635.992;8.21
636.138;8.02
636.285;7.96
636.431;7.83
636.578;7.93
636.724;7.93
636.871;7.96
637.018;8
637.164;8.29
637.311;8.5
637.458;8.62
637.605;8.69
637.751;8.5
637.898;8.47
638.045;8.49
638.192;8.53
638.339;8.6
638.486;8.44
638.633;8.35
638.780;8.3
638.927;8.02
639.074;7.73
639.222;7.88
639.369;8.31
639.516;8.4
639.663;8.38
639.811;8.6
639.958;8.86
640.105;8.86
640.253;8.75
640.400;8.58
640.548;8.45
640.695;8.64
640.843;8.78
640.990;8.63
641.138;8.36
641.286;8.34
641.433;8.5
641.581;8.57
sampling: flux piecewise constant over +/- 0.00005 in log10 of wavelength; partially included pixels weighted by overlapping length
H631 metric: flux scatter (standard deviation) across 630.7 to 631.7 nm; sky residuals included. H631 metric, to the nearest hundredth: 0.07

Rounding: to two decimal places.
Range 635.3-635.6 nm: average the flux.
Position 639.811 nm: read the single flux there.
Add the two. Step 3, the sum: 16.93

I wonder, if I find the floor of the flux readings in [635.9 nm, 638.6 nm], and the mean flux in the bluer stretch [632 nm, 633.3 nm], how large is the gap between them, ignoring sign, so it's 0.3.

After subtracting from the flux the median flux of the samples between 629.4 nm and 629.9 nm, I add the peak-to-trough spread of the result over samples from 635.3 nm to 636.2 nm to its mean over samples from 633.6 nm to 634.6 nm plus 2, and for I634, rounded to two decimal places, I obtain 2.37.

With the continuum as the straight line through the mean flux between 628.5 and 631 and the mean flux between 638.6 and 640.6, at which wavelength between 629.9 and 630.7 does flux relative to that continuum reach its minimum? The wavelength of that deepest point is 630.451 nm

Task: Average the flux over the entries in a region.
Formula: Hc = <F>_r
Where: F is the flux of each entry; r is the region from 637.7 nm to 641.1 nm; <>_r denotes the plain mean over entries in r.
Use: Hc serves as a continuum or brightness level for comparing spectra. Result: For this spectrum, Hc 8.46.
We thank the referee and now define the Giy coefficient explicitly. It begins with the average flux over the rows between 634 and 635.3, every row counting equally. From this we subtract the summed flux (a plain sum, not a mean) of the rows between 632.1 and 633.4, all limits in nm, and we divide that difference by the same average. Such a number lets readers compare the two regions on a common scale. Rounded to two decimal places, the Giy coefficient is -7.77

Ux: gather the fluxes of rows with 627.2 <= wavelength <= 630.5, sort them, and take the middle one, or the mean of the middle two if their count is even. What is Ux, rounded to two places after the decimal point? 8.17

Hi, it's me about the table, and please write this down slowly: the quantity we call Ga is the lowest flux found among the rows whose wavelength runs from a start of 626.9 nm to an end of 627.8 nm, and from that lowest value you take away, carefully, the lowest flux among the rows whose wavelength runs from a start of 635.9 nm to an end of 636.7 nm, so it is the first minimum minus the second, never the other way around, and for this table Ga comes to -0.16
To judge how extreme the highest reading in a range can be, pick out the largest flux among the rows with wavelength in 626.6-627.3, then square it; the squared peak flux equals 69.4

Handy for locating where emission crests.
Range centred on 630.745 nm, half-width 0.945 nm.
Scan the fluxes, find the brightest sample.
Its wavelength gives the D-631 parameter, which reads 630.161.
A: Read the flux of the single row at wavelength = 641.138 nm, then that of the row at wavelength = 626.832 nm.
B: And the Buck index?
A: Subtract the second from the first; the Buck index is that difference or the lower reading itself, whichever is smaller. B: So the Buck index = 0.0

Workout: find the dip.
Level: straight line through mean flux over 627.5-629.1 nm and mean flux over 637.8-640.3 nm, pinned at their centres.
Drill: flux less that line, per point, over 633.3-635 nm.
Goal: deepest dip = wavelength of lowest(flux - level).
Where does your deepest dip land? 633.799 nm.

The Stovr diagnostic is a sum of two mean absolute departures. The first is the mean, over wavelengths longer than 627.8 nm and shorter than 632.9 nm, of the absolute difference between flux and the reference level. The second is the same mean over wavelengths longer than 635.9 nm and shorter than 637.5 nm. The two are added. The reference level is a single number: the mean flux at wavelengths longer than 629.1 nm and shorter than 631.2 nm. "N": 0.48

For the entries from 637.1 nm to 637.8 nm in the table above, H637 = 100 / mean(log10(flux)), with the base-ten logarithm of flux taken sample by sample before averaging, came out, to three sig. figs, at 107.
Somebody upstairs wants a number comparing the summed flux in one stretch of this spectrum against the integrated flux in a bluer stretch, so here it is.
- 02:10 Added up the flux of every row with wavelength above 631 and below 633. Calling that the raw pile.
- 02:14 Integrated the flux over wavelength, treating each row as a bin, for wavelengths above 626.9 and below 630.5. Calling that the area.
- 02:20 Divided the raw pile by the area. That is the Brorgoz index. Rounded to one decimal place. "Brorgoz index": 3.8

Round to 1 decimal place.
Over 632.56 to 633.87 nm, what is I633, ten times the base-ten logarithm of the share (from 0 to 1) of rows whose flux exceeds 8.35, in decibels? -9.5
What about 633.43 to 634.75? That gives -9.5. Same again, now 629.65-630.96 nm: -4.8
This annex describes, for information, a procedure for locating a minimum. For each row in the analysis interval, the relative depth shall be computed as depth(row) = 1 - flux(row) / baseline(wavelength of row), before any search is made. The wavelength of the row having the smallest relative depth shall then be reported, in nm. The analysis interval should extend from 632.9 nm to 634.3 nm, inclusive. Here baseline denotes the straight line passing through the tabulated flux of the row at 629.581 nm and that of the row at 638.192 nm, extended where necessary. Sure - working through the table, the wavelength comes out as 633.507 nm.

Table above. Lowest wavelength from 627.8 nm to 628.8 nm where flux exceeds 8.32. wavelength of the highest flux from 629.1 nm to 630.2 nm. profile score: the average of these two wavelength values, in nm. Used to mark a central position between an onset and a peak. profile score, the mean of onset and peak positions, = 629.29 nm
